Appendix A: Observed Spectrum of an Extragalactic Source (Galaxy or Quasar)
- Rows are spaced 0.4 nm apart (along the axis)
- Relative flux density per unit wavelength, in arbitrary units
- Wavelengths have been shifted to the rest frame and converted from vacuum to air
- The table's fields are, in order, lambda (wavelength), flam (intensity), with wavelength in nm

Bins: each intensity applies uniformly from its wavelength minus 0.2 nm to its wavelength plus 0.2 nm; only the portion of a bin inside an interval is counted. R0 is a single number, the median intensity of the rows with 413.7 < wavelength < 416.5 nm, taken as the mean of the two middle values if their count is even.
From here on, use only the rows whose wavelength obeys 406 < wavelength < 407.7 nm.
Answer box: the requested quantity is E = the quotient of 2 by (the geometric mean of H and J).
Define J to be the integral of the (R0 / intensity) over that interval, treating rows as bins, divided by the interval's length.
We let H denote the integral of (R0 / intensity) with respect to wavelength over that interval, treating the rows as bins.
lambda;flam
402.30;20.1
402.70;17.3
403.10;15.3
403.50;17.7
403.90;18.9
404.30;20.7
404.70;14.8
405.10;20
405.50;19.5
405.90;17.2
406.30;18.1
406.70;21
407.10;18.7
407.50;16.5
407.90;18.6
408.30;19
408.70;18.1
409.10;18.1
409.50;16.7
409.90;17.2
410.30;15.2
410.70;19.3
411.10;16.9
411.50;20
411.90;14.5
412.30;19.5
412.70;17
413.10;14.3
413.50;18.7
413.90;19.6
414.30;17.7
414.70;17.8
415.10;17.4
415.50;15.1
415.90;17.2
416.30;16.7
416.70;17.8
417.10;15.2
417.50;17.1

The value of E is 1.62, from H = 1.61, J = 0.948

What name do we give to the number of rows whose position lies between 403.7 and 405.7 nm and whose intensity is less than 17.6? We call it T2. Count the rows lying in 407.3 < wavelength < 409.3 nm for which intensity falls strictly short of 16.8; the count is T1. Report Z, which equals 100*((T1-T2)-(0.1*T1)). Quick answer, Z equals -10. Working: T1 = 1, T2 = 1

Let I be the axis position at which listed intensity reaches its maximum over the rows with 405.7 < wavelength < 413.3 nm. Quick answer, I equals 406.70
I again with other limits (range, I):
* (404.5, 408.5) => 406.70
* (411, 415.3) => 411.50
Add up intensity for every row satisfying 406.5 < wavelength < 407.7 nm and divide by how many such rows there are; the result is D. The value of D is 18.7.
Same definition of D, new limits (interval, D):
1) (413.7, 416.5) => 17.4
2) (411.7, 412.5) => 17.0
